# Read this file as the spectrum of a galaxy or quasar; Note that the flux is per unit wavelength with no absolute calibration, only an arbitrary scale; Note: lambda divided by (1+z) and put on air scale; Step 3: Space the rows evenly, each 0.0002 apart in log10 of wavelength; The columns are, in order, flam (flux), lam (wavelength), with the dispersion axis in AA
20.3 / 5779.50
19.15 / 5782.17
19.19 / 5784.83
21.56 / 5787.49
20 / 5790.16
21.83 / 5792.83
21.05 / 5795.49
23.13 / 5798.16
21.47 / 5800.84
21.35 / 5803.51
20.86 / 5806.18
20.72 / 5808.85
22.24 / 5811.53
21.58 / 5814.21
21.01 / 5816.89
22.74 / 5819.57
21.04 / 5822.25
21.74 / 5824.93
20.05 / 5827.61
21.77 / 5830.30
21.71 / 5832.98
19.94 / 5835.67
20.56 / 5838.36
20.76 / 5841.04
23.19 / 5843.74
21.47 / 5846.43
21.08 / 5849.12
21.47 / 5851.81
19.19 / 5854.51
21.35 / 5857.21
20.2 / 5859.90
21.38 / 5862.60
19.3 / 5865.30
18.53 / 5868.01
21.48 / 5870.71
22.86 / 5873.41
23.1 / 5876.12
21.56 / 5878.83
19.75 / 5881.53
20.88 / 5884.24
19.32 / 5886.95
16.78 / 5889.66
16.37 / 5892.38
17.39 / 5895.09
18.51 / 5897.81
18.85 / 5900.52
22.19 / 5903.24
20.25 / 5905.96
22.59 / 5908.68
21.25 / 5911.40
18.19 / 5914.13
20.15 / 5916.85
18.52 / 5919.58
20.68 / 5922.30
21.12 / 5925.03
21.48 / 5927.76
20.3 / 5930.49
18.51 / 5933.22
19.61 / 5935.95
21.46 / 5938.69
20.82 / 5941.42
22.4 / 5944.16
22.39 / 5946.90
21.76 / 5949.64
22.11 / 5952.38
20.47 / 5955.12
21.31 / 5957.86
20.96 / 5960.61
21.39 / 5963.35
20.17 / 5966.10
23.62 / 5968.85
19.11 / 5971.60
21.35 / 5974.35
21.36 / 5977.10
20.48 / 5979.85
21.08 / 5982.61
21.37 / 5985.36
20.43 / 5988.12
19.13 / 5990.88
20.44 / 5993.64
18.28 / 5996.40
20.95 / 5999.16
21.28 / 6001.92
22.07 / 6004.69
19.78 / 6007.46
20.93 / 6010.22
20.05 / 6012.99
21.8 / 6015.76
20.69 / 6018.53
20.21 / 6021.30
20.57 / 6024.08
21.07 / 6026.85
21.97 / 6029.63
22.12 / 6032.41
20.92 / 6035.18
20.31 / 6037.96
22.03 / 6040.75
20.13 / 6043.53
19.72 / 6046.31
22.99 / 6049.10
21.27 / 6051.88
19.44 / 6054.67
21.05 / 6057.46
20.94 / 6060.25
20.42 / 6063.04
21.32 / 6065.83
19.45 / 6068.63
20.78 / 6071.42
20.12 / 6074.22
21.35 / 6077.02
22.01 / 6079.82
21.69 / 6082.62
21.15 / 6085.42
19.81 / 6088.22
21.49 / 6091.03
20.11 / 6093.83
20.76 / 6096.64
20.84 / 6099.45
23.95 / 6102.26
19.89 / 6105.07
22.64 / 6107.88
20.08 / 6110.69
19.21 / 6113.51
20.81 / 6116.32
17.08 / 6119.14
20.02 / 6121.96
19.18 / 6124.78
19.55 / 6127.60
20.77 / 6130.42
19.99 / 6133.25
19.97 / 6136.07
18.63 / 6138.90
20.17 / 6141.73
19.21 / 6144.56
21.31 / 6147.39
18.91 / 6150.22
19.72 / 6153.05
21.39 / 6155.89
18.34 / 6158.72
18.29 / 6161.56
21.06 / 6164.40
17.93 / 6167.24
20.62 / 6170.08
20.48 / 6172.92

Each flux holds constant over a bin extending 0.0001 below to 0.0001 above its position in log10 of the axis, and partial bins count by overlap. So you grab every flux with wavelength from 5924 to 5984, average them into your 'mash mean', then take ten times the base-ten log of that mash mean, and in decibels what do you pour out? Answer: 13.23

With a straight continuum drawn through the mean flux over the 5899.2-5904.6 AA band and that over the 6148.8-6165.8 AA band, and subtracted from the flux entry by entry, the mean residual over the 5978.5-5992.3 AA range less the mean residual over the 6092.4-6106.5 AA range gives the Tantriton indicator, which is -1.0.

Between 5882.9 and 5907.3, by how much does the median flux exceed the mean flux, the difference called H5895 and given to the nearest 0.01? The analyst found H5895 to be -0.10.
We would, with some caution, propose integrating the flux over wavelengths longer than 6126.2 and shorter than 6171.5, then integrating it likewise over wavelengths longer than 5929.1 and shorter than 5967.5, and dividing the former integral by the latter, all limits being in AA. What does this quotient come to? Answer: 1.11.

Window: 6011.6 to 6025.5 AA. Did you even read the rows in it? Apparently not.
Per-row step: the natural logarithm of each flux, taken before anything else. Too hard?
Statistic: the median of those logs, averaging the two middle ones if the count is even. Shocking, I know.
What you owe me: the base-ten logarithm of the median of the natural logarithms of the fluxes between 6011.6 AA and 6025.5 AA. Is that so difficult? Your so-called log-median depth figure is 0.481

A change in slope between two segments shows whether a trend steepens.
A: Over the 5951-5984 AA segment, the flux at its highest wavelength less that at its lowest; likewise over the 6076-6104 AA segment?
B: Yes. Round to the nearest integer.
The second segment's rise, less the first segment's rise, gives 4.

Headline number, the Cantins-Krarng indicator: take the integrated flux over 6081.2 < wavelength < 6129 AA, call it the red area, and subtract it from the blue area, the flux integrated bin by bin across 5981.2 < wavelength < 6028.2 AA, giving -11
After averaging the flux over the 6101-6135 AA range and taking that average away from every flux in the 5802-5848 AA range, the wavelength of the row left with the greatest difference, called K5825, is 5843.74 AA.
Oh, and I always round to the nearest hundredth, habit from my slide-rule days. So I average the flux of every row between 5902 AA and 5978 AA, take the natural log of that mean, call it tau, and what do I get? 3.04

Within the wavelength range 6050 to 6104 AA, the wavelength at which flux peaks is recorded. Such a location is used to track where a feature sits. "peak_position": 6102.26 AA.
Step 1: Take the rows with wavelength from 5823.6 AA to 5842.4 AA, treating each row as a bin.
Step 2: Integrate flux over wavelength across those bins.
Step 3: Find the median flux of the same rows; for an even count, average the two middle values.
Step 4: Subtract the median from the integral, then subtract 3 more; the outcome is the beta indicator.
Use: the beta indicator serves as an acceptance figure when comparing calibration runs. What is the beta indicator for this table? 370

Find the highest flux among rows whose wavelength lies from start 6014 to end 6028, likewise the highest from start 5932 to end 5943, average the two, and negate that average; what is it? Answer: -21.6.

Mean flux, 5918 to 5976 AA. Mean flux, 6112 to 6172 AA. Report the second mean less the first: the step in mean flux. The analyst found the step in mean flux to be -1.3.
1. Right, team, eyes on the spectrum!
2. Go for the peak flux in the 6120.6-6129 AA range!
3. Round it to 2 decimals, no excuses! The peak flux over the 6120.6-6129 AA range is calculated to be 20.02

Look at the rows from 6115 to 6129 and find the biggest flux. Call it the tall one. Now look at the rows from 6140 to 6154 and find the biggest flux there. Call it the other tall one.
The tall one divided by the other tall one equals 0.98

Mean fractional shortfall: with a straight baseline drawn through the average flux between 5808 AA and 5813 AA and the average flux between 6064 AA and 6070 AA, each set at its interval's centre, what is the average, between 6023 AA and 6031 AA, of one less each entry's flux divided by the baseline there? -0.03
